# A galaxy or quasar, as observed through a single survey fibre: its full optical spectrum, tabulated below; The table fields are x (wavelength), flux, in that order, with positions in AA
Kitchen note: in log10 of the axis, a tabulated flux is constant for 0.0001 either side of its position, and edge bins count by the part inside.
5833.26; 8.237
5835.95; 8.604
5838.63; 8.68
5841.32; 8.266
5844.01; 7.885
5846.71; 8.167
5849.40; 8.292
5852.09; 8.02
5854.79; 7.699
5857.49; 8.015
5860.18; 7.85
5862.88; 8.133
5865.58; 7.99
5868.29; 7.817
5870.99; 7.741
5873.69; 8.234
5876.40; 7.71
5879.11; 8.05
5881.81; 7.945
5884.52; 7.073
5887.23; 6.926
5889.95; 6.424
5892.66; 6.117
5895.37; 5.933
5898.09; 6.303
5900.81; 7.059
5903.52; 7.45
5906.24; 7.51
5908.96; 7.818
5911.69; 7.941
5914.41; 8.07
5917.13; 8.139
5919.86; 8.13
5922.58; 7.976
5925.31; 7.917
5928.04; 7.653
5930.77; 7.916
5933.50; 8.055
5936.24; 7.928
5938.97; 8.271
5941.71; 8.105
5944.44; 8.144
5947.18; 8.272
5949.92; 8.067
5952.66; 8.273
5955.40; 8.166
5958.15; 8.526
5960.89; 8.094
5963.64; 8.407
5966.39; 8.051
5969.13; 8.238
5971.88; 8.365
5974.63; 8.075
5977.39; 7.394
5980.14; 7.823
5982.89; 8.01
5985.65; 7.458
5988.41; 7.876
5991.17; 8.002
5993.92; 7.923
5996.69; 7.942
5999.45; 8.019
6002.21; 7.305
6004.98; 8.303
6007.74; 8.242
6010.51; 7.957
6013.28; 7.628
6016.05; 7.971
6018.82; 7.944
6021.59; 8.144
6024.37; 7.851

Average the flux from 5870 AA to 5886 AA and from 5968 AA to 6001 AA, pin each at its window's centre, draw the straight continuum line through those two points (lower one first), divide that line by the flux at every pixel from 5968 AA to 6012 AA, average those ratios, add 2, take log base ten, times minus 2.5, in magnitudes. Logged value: -1.19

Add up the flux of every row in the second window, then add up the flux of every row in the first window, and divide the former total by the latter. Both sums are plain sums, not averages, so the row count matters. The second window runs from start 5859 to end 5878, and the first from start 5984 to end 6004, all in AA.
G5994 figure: 1.02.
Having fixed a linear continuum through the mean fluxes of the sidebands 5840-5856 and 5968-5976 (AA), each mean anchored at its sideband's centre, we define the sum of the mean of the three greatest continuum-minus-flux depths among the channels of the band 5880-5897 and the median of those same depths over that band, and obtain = 3.4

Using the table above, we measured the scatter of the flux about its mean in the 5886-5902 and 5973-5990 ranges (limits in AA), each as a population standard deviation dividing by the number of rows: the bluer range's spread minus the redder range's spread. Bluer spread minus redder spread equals 0.15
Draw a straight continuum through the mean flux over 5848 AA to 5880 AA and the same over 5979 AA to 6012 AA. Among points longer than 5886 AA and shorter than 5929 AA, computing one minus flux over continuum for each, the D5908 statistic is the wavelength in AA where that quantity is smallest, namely 5917.13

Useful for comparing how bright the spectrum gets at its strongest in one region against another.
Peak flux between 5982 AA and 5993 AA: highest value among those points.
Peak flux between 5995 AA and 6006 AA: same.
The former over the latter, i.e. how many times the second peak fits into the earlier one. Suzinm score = 0.96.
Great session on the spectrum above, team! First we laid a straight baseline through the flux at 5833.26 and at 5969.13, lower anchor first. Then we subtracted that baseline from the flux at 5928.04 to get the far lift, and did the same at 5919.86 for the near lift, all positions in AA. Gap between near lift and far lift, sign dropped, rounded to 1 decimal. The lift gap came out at 0.5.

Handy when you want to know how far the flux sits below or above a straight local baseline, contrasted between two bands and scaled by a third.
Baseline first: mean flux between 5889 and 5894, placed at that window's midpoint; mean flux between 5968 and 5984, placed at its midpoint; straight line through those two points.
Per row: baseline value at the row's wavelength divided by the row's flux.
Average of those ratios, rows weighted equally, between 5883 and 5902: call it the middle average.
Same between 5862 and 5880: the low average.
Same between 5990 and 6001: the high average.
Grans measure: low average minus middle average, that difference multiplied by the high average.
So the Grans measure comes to -0.24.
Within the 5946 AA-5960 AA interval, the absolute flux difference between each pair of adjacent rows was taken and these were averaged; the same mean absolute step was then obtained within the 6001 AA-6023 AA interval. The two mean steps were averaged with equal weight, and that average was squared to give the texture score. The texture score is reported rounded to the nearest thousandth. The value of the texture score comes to 0.073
